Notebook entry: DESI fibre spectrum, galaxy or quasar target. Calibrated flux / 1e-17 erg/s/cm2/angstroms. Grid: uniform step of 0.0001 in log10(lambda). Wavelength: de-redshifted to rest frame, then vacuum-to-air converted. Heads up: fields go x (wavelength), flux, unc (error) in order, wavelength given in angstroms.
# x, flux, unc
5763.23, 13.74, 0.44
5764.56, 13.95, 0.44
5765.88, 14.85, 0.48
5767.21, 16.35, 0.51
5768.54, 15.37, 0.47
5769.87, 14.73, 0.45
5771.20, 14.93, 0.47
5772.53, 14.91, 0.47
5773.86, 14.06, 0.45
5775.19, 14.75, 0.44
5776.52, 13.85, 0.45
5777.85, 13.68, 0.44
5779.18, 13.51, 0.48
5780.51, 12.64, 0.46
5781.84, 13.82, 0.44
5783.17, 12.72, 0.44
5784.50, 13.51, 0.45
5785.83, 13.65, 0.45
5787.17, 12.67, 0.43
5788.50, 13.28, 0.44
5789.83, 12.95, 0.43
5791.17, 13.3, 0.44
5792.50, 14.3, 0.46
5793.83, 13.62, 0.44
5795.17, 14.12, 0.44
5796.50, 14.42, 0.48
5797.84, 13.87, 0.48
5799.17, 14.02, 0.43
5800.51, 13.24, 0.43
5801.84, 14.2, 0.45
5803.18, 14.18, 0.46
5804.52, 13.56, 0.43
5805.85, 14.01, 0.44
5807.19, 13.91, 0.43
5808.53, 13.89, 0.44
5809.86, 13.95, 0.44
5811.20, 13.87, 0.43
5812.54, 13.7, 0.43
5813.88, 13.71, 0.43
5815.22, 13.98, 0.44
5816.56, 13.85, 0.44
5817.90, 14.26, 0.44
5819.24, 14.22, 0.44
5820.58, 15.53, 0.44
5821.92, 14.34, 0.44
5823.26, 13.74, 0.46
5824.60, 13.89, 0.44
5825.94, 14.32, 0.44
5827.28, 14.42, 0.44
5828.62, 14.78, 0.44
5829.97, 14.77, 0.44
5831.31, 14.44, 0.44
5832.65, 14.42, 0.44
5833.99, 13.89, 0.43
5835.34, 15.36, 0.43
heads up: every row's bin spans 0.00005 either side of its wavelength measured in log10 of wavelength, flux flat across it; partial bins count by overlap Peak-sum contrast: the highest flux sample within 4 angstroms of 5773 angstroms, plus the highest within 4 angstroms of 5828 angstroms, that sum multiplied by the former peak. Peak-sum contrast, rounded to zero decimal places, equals 444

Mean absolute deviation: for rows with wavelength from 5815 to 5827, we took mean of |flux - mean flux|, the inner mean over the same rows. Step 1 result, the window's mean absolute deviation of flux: 0.33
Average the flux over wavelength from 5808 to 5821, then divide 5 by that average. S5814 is 0.355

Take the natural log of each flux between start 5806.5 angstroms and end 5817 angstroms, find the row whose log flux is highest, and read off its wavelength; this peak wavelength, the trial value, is 5815.22 angstroms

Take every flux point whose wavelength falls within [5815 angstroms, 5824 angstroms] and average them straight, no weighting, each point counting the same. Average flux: 14.3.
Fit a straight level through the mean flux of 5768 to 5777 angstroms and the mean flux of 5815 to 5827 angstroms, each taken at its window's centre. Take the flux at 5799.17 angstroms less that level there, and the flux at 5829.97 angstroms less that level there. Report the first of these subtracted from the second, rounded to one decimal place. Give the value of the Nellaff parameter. 1.0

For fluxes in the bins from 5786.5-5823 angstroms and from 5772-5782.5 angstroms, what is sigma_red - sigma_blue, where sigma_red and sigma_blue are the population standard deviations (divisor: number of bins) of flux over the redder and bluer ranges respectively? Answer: -0.14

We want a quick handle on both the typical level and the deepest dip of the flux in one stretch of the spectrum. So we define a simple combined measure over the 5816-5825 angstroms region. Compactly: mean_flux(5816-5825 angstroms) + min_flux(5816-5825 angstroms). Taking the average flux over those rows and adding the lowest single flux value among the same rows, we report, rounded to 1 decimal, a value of 28.0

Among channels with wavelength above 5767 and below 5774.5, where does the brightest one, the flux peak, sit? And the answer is 5767.21 angstroms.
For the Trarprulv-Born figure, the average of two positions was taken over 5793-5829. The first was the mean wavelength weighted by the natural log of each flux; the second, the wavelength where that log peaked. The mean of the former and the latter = 5815.9 angstroms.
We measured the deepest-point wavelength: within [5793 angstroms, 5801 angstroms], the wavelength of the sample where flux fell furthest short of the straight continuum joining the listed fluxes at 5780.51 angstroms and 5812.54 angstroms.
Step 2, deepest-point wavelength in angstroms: 5800.51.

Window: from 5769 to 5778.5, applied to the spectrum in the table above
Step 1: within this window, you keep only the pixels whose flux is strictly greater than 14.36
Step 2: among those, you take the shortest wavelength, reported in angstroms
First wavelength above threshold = 5769.87 angstroms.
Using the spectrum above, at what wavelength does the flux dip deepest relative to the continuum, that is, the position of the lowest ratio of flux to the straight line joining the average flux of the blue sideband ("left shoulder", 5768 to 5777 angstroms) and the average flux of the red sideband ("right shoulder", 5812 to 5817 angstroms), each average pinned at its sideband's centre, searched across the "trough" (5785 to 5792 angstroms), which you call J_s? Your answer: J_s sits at 5787.17 angstroms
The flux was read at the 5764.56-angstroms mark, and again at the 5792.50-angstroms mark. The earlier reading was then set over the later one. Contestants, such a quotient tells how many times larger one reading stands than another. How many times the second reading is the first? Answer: 0.976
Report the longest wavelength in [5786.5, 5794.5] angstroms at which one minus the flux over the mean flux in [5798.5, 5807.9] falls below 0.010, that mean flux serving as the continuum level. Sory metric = 5792.50 angstroms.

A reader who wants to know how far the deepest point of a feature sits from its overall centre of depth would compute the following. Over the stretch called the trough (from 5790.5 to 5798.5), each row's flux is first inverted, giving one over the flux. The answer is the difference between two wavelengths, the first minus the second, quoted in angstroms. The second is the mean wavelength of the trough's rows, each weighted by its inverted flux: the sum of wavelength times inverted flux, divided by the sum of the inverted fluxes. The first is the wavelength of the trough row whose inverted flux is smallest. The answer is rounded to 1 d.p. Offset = 2.0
